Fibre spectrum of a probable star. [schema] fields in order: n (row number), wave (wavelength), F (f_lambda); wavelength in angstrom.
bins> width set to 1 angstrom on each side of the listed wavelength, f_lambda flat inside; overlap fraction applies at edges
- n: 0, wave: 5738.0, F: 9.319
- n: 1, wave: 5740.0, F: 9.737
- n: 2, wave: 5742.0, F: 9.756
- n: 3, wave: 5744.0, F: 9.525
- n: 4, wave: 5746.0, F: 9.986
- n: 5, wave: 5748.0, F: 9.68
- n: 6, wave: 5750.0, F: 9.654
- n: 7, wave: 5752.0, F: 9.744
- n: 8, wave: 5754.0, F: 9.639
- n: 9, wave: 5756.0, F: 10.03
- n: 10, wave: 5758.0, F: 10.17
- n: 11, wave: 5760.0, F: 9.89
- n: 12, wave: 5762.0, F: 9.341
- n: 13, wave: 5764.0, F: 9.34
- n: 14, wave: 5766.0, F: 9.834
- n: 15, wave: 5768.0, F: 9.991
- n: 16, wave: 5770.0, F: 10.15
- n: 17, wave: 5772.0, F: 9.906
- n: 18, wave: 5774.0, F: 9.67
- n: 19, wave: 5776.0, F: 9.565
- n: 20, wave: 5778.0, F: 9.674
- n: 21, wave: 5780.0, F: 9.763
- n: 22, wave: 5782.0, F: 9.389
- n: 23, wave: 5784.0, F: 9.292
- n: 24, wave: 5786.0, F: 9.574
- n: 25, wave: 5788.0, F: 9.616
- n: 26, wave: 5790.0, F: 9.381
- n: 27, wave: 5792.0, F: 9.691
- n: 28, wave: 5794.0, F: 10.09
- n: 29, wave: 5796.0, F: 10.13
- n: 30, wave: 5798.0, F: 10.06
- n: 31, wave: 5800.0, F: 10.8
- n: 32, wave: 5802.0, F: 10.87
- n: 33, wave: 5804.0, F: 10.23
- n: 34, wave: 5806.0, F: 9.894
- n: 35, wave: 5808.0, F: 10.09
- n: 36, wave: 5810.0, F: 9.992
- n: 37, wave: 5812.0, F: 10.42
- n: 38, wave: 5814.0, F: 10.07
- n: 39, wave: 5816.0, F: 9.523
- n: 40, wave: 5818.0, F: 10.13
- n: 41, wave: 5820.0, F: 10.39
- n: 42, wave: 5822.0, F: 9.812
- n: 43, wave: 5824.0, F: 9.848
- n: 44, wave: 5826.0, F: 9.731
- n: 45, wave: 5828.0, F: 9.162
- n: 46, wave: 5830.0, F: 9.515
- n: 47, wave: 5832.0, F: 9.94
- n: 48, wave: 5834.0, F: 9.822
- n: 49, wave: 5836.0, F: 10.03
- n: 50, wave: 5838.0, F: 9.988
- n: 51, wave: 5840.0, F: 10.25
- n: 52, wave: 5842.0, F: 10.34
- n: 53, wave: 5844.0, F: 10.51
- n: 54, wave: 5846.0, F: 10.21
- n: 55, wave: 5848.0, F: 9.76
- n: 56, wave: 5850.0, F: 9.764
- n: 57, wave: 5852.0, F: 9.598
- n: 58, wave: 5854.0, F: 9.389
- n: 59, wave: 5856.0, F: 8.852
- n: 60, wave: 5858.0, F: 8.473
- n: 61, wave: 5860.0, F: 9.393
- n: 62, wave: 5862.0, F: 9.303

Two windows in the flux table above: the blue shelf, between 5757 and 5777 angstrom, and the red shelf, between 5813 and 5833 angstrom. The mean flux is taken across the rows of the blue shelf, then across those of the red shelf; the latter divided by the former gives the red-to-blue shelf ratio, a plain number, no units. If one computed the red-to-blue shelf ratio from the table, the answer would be 1.00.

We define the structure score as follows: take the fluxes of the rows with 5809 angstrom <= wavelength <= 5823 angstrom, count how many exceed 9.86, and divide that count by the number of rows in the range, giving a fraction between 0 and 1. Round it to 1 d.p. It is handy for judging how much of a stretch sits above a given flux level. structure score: 0.7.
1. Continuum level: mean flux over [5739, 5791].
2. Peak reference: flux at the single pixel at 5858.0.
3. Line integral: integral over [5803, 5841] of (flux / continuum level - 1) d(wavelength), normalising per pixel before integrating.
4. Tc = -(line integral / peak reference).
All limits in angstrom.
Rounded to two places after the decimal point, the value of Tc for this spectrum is -0.11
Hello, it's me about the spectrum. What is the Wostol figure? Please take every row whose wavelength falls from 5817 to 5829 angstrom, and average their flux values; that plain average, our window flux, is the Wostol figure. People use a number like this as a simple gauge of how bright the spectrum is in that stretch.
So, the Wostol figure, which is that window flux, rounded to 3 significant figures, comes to 9.85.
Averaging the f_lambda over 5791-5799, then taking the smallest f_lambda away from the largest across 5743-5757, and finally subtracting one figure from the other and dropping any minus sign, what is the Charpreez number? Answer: 9.5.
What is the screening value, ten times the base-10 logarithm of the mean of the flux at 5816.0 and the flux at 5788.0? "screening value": 9.81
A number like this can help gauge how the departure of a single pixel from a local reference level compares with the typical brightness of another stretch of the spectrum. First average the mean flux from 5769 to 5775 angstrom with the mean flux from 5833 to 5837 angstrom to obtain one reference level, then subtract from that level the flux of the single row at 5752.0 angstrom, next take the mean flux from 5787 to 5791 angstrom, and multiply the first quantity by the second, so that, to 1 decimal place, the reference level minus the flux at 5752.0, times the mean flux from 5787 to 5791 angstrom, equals 1.6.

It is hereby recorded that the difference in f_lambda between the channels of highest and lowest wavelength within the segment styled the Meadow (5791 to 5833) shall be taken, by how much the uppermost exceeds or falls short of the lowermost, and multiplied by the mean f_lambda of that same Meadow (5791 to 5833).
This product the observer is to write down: 2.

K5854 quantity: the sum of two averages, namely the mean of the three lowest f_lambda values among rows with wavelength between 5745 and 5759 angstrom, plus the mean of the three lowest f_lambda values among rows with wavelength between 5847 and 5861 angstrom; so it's 18.6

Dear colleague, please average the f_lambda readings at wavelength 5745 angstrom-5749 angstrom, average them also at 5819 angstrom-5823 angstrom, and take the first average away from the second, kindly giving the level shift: 0.27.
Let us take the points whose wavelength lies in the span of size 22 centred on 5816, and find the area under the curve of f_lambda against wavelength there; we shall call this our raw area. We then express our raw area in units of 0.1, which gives 2198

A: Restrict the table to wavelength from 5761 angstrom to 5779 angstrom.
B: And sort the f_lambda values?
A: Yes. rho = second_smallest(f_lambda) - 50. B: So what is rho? -40.7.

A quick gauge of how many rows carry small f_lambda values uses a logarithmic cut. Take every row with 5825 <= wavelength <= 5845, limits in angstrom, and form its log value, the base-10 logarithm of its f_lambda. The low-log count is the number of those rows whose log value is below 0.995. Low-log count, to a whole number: 4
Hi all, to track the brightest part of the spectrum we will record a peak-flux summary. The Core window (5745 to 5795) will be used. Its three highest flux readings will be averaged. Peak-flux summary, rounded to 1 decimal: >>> 10.1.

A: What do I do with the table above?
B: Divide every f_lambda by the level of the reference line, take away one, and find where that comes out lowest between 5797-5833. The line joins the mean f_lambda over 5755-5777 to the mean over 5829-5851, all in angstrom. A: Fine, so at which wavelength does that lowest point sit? 5828.0 angstrom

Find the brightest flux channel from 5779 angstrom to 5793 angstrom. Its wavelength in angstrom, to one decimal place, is 5780.0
